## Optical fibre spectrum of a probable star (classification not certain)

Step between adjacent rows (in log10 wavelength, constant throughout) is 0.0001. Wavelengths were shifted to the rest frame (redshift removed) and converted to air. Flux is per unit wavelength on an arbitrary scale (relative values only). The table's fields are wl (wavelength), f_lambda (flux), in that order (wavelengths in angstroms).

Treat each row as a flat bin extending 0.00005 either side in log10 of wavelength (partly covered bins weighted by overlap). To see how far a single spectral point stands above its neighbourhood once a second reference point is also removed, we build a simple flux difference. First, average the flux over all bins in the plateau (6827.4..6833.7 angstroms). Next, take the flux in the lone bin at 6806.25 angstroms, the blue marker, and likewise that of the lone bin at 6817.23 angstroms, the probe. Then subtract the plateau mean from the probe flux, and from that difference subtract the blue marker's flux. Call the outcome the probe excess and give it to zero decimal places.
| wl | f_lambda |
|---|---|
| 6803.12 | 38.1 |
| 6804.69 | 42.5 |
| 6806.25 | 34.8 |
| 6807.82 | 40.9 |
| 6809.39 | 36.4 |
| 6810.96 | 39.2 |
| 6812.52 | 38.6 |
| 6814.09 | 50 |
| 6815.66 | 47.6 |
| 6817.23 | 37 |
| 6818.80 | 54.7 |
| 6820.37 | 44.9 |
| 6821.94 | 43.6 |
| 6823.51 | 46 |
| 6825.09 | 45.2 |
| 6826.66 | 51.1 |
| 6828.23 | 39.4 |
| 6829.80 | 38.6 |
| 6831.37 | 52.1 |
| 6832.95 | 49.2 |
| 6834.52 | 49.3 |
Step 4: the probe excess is -43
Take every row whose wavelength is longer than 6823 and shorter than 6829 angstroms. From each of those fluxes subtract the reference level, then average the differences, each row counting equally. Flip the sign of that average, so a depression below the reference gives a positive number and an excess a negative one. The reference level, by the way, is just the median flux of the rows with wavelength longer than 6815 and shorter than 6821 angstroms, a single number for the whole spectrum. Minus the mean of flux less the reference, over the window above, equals 0.8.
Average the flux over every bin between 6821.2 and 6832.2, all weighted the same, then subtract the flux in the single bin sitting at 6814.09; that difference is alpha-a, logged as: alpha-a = -4.9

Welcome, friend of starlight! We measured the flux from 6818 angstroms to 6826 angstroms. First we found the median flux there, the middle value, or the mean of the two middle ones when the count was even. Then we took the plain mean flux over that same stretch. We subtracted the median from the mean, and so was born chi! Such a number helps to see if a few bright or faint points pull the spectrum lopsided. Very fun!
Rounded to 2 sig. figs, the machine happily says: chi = 1.7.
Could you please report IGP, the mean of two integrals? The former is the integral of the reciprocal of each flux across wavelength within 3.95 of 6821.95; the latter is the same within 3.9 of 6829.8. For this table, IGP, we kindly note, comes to 0.171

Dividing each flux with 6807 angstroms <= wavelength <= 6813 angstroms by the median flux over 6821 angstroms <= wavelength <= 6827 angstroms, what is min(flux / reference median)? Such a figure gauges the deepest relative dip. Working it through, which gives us 0.798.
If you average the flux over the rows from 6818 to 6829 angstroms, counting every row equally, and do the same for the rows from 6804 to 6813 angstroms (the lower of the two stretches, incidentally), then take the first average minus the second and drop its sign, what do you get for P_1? 7.7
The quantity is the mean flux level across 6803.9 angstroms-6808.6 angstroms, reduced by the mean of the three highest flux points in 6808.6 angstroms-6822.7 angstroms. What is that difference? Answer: -11.4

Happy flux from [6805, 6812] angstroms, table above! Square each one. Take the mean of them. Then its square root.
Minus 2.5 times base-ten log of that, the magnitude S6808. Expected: -3.95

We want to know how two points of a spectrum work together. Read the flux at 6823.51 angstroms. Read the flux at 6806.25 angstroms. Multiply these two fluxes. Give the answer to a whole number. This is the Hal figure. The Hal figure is 1601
